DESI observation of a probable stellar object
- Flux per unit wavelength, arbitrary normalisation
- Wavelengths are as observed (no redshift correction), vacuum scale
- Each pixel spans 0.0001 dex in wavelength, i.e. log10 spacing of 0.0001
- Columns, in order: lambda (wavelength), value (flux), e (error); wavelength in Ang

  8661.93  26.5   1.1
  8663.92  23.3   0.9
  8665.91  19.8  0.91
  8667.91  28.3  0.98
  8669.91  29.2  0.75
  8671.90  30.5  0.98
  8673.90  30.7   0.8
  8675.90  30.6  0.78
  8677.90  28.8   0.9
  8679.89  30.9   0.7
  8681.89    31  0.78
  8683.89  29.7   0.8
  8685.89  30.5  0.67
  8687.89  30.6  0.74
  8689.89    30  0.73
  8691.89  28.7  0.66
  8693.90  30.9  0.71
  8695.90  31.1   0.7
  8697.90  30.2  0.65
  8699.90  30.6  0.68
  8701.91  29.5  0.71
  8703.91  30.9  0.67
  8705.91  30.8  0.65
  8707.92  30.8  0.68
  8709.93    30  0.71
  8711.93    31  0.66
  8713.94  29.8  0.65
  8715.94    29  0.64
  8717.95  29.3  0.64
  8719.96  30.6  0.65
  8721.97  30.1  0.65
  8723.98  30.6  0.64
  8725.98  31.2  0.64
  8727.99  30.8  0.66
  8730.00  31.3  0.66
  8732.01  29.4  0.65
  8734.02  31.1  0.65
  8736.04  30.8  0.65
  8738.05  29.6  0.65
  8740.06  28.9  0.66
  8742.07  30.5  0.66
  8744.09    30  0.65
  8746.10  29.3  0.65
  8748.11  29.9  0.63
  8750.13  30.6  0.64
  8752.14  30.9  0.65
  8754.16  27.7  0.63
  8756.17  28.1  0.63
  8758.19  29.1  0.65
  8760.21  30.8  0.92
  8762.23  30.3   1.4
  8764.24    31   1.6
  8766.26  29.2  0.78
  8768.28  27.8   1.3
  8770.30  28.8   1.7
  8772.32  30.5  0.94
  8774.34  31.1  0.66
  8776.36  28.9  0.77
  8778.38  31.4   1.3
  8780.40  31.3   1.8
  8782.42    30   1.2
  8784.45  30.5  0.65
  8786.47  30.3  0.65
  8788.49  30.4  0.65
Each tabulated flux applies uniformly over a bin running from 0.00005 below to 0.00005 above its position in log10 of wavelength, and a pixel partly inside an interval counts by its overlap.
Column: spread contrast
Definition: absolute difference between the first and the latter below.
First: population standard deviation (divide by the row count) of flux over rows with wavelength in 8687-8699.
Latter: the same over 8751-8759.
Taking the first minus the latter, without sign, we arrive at 0.4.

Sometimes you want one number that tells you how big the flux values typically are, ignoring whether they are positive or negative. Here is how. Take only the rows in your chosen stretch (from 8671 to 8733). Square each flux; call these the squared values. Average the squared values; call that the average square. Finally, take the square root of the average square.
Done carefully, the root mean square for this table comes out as 30.3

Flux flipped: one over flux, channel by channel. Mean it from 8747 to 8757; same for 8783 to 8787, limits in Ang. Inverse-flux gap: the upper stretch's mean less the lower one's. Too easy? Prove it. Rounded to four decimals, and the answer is -0.0011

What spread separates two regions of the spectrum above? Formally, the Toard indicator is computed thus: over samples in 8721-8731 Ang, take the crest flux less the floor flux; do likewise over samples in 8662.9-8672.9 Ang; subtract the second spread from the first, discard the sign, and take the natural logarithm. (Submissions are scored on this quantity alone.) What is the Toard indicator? 2.3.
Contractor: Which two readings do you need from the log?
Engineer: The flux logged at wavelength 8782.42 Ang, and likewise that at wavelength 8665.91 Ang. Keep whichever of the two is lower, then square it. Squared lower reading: 392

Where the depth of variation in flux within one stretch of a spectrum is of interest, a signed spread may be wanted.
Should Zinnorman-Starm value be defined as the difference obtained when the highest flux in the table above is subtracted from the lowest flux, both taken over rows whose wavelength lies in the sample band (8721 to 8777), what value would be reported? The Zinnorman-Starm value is -3.60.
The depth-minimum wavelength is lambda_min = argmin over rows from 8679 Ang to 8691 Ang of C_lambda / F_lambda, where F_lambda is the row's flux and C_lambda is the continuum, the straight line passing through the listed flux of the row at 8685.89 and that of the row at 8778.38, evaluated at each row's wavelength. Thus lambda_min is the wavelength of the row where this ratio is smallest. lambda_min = 8681.89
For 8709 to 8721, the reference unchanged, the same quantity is 8711.93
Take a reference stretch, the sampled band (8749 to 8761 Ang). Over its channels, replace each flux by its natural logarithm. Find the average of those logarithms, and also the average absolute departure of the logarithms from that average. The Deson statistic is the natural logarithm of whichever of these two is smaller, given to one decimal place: -3.2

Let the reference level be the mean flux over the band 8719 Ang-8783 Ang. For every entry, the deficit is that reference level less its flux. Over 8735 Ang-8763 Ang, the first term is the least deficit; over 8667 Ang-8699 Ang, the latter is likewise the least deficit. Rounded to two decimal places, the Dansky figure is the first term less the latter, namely 0.20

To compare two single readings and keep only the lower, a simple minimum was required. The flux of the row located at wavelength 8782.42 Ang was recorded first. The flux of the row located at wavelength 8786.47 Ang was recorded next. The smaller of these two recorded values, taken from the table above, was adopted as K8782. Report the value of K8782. 30.0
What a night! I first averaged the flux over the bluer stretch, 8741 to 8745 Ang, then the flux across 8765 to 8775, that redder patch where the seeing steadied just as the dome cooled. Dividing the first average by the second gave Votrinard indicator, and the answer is 1.026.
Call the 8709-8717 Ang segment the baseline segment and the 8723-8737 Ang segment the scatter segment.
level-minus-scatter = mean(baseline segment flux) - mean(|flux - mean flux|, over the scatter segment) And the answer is 29.5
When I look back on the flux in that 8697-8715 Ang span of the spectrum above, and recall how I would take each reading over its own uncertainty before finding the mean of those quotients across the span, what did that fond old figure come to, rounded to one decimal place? 45.2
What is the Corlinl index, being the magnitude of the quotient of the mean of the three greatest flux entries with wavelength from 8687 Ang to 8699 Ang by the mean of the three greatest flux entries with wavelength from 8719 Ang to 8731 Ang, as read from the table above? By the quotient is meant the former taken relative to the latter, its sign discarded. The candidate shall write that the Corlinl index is 0.992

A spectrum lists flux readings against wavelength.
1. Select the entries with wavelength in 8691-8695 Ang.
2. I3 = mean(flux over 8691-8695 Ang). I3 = 29.8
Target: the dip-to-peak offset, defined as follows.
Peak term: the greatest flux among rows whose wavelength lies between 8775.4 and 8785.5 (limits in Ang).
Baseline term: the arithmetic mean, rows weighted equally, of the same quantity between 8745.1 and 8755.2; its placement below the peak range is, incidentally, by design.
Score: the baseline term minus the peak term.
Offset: -1.7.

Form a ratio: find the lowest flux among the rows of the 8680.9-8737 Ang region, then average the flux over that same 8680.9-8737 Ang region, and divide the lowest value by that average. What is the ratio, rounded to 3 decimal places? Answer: 0.945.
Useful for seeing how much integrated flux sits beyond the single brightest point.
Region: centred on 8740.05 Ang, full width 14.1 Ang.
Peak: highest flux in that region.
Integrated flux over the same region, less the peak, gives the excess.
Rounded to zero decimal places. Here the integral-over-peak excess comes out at 392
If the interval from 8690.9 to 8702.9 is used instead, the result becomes 331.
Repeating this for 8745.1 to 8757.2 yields 325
